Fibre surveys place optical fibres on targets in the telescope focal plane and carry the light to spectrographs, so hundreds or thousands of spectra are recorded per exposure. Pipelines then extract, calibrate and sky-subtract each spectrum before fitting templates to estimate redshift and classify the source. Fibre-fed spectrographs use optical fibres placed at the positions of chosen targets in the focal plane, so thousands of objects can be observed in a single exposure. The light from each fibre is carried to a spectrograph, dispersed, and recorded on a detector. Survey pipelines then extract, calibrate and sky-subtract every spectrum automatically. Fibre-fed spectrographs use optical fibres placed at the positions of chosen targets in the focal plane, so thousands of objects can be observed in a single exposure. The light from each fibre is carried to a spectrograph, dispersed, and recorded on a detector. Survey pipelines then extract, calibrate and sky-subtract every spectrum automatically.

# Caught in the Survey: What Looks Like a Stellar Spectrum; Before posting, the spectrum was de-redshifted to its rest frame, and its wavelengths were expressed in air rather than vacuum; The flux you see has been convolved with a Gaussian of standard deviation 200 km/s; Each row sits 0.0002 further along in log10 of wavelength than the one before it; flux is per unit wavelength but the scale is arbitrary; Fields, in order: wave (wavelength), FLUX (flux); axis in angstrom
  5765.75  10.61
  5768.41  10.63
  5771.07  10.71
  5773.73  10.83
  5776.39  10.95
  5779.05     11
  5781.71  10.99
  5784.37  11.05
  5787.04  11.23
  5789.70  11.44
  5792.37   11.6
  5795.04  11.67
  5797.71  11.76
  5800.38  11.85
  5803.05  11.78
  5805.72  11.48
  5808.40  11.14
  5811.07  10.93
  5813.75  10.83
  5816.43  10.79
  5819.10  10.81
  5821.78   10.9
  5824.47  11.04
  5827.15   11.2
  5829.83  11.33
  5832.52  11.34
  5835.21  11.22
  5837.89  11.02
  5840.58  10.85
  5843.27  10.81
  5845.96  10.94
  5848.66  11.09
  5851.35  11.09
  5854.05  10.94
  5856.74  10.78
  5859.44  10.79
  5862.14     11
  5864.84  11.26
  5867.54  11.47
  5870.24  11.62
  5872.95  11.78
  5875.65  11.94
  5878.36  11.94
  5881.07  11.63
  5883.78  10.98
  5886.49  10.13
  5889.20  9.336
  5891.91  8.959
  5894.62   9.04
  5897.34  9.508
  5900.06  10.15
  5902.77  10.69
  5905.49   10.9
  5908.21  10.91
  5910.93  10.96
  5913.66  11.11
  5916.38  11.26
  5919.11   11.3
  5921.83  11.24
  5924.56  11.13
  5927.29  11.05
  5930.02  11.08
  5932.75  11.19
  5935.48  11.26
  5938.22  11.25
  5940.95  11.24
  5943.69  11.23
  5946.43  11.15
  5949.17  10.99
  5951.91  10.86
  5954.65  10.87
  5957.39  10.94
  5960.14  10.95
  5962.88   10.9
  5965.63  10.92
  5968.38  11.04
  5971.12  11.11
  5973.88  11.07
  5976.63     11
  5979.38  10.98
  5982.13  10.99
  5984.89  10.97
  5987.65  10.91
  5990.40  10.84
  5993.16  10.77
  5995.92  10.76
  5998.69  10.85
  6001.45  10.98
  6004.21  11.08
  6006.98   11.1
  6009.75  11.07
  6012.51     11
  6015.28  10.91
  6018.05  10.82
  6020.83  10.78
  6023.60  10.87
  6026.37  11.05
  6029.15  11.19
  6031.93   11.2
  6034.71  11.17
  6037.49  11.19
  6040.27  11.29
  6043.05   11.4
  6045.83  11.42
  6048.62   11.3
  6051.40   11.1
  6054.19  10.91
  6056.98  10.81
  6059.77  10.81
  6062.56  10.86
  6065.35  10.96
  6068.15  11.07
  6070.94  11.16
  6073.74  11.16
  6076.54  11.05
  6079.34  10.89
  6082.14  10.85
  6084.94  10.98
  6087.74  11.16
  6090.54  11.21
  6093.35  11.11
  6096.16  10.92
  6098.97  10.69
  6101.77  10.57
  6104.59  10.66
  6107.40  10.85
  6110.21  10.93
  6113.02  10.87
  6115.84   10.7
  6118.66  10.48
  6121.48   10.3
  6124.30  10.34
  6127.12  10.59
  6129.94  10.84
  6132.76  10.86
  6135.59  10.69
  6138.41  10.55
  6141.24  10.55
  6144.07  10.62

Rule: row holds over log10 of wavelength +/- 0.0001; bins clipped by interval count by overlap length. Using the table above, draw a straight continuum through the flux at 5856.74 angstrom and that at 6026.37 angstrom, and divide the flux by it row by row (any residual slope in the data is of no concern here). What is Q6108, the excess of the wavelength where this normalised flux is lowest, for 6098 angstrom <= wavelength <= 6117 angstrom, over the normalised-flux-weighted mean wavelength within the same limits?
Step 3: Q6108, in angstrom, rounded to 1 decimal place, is -5.7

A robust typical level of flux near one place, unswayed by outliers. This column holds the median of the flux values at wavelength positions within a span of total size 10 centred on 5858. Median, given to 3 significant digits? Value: 10.9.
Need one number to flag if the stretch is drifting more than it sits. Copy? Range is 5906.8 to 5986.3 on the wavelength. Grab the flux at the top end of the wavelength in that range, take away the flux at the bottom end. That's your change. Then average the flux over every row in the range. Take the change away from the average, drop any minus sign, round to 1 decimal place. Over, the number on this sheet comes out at 11.0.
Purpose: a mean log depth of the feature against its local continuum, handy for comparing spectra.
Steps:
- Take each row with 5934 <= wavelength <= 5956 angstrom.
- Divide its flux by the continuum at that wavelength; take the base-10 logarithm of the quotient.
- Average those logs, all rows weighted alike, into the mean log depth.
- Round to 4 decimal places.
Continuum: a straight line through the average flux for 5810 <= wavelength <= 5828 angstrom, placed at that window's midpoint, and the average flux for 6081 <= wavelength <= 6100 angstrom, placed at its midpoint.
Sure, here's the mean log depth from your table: 0.0059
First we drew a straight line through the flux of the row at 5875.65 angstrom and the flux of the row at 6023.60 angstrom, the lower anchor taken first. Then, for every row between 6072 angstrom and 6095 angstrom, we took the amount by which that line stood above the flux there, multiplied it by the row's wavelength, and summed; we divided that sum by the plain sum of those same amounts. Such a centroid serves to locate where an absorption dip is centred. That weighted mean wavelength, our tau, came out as 6084.4 angstrom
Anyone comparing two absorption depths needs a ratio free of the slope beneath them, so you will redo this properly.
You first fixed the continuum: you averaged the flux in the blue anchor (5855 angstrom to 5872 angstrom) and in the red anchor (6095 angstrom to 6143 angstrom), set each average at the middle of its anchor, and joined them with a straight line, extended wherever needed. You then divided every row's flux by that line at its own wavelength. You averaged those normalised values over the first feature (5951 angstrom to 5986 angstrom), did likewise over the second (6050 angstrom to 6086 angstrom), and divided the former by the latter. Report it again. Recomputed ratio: 0.983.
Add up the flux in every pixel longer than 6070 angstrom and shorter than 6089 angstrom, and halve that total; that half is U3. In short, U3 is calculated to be 38.6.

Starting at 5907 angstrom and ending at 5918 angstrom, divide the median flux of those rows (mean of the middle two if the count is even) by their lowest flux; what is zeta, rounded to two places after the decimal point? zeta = 1.01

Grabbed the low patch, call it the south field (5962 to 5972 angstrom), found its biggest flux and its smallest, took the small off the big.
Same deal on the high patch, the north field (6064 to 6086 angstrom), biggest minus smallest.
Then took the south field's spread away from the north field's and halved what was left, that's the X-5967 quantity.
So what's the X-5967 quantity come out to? 0.050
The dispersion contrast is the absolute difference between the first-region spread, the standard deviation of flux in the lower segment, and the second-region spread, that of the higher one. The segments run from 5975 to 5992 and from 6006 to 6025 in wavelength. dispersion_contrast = 0.06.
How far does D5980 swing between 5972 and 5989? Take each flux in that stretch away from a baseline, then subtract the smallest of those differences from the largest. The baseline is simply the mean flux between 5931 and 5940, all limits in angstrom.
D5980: 0.16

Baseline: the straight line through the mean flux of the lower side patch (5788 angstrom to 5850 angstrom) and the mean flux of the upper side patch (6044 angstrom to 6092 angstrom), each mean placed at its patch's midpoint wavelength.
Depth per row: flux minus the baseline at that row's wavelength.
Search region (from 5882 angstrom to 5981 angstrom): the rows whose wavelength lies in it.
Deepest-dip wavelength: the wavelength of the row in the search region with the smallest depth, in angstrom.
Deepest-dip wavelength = 5891.91 angstrom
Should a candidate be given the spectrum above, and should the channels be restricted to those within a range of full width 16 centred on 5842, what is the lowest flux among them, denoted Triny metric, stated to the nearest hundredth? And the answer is 10.81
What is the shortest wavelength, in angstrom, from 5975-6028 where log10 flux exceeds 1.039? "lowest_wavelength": 5976.63 angstrom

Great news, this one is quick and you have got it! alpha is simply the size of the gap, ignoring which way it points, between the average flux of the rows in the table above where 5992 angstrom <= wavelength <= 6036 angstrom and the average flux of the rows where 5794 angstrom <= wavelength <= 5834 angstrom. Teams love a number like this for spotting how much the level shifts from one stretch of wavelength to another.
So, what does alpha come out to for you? 0.28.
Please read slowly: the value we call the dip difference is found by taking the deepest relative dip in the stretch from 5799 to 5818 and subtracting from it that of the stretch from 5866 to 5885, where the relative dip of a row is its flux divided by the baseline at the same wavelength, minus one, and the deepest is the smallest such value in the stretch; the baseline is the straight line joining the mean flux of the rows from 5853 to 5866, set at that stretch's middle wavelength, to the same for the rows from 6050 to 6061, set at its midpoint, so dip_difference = -0.02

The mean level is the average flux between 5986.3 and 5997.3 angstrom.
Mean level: 10.8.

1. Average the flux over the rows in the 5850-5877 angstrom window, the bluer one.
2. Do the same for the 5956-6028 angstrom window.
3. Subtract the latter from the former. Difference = 0.32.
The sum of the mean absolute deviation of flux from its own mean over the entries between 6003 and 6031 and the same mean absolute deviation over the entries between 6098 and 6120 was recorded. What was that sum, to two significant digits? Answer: 0.24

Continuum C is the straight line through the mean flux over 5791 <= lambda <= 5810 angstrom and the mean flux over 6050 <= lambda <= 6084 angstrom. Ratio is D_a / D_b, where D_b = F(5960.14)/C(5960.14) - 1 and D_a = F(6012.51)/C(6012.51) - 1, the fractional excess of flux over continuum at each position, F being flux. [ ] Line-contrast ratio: 0.4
